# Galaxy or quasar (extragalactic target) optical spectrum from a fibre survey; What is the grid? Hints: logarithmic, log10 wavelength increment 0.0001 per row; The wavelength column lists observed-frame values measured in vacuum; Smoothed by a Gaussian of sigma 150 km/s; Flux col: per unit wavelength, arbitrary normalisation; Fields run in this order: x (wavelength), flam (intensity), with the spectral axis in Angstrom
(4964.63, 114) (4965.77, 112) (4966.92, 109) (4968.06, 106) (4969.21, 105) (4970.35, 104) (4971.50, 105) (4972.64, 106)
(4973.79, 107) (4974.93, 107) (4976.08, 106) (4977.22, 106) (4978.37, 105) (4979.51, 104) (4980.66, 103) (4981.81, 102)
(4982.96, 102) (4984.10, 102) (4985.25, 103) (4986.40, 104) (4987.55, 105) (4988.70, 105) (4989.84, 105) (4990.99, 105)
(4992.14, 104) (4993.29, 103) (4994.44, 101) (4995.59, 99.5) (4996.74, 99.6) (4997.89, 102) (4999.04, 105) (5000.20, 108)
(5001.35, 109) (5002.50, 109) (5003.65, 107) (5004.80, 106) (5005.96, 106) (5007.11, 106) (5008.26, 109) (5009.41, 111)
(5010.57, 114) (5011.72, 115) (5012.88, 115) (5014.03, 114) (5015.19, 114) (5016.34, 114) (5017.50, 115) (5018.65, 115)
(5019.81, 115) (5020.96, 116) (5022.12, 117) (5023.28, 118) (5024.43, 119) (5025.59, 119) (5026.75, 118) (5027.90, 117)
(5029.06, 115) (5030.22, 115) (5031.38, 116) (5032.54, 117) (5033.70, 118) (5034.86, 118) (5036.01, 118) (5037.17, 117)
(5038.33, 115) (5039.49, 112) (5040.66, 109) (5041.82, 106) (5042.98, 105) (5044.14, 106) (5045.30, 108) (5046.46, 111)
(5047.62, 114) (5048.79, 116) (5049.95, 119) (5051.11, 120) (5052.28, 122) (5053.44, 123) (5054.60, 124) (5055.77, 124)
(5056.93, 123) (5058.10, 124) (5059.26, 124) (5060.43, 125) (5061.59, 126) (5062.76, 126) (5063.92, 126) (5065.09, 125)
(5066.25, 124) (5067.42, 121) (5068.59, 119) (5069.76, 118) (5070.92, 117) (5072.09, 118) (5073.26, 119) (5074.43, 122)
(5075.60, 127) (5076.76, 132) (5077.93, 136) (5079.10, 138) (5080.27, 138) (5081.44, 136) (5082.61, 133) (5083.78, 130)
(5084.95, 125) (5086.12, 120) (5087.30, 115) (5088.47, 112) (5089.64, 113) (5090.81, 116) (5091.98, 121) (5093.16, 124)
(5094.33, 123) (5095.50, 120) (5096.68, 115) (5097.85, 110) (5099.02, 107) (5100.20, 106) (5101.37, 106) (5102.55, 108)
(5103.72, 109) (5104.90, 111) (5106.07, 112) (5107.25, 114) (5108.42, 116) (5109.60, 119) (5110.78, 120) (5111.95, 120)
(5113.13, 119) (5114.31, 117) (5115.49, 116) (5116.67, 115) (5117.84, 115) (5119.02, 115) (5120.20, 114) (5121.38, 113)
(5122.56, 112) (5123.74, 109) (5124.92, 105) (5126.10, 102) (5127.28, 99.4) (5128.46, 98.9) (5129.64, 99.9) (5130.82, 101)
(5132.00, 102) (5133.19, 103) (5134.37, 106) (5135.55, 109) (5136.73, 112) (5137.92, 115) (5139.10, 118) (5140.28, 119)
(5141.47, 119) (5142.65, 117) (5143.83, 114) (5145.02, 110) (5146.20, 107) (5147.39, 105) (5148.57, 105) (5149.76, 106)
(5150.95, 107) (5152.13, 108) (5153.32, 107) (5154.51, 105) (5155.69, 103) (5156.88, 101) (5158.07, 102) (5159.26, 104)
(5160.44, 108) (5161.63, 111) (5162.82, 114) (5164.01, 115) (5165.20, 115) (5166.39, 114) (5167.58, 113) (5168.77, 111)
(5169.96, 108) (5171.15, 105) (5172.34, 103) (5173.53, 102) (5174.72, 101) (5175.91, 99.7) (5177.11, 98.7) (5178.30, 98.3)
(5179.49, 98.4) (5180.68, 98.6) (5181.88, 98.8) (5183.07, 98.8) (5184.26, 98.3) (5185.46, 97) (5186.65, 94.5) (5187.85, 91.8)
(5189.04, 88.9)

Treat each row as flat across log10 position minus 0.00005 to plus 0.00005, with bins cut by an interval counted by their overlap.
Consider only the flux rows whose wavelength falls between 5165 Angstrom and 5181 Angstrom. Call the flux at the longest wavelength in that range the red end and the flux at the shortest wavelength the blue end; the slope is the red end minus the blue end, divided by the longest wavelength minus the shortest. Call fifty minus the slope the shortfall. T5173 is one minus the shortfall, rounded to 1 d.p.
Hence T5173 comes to -50.1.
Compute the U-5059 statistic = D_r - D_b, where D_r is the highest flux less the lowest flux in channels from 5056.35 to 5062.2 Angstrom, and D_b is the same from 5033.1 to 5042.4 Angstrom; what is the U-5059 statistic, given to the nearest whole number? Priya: -9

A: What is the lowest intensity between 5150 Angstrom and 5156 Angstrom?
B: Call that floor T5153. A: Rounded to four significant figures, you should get 103.0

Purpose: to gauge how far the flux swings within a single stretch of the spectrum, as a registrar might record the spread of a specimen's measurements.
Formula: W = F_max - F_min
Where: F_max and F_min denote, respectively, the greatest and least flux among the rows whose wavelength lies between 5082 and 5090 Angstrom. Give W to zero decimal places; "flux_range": 21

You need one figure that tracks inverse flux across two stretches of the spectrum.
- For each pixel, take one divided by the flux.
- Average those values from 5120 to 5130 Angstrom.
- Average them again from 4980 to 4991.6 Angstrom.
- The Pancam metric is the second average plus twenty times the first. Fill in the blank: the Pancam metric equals 0.199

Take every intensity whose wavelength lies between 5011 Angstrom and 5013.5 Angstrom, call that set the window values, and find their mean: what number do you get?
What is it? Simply 115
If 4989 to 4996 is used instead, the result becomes 103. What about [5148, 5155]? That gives 106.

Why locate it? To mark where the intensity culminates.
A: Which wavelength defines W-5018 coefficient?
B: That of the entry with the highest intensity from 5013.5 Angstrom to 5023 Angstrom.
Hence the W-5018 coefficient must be 5022.12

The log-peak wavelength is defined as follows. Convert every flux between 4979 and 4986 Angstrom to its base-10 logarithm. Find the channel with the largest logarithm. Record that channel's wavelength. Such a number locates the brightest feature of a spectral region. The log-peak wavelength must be 4979.51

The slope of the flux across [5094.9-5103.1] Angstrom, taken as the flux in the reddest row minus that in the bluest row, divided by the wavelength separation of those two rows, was -1.7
